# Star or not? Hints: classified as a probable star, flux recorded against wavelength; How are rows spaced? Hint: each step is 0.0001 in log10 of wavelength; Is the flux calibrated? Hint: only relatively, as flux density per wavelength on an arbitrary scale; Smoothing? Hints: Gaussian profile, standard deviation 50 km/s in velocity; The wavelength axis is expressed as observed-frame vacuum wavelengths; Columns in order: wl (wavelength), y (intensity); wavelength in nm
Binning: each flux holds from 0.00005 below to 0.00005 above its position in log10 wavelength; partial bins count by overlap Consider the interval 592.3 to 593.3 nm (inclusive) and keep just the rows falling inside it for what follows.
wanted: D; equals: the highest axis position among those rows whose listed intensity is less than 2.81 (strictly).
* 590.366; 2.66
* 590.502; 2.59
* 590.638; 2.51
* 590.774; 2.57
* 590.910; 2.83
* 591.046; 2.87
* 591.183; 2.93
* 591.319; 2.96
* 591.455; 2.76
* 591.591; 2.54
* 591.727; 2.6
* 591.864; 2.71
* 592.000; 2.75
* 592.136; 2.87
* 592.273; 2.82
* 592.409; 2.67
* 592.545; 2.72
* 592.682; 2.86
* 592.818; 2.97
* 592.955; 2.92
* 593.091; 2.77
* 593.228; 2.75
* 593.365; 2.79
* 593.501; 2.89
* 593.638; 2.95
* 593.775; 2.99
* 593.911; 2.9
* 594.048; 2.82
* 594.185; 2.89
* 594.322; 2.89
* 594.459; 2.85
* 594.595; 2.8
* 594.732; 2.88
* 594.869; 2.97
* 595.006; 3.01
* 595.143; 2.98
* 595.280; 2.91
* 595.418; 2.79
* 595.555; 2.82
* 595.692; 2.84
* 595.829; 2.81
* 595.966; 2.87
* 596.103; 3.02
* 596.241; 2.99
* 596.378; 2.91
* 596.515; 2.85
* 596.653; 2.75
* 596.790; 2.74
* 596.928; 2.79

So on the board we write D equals 593.228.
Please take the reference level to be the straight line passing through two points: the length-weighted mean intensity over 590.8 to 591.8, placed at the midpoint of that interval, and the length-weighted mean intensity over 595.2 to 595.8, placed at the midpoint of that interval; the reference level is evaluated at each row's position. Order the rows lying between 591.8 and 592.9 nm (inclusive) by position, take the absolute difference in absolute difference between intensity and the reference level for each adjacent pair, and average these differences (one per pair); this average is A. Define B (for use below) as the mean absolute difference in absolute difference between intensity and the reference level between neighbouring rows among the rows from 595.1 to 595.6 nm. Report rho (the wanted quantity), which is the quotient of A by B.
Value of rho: 1.3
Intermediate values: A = 0.056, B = 0.042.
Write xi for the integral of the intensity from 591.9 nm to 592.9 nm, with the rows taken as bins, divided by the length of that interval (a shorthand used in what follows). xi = 2.81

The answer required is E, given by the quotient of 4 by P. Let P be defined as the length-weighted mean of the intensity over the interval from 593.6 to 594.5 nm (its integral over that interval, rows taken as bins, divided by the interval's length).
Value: 1.38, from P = 2.90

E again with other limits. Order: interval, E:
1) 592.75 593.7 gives 1.40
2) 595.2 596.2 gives 1.39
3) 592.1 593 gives 1.41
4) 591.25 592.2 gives 1.46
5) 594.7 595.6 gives 1.37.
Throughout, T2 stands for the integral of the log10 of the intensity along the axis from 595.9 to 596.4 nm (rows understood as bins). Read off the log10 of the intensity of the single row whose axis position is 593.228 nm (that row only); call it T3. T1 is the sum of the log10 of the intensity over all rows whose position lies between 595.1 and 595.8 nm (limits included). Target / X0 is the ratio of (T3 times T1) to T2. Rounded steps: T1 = 2.29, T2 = 0.23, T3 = 0.439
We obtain 4.3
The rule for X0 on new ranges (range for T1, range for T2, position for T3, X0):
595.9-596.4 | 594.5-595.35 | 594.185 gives 2.2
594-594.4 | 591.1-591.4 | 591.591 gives 4.0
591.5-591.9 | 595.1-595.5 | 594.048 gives 3.1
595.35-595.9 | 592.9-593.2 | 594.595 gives 5.9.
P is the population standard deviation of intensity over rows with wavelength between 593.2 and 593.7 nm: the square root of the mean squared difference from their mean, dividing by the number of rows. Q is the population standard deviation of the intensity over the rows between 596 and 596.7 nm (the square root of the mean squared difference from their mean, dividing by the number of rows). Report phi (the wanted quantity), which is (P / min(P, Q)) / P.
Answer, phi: 13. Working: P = 0.079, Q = 0.10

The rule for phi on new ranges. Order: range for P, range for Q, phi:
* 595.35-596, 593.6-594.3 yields 37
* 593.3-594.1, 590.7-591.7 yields 14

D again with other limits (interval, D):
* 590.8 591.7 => 591.591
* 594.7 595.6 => 595.418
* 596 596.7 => 596.653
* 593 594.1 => 593.365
